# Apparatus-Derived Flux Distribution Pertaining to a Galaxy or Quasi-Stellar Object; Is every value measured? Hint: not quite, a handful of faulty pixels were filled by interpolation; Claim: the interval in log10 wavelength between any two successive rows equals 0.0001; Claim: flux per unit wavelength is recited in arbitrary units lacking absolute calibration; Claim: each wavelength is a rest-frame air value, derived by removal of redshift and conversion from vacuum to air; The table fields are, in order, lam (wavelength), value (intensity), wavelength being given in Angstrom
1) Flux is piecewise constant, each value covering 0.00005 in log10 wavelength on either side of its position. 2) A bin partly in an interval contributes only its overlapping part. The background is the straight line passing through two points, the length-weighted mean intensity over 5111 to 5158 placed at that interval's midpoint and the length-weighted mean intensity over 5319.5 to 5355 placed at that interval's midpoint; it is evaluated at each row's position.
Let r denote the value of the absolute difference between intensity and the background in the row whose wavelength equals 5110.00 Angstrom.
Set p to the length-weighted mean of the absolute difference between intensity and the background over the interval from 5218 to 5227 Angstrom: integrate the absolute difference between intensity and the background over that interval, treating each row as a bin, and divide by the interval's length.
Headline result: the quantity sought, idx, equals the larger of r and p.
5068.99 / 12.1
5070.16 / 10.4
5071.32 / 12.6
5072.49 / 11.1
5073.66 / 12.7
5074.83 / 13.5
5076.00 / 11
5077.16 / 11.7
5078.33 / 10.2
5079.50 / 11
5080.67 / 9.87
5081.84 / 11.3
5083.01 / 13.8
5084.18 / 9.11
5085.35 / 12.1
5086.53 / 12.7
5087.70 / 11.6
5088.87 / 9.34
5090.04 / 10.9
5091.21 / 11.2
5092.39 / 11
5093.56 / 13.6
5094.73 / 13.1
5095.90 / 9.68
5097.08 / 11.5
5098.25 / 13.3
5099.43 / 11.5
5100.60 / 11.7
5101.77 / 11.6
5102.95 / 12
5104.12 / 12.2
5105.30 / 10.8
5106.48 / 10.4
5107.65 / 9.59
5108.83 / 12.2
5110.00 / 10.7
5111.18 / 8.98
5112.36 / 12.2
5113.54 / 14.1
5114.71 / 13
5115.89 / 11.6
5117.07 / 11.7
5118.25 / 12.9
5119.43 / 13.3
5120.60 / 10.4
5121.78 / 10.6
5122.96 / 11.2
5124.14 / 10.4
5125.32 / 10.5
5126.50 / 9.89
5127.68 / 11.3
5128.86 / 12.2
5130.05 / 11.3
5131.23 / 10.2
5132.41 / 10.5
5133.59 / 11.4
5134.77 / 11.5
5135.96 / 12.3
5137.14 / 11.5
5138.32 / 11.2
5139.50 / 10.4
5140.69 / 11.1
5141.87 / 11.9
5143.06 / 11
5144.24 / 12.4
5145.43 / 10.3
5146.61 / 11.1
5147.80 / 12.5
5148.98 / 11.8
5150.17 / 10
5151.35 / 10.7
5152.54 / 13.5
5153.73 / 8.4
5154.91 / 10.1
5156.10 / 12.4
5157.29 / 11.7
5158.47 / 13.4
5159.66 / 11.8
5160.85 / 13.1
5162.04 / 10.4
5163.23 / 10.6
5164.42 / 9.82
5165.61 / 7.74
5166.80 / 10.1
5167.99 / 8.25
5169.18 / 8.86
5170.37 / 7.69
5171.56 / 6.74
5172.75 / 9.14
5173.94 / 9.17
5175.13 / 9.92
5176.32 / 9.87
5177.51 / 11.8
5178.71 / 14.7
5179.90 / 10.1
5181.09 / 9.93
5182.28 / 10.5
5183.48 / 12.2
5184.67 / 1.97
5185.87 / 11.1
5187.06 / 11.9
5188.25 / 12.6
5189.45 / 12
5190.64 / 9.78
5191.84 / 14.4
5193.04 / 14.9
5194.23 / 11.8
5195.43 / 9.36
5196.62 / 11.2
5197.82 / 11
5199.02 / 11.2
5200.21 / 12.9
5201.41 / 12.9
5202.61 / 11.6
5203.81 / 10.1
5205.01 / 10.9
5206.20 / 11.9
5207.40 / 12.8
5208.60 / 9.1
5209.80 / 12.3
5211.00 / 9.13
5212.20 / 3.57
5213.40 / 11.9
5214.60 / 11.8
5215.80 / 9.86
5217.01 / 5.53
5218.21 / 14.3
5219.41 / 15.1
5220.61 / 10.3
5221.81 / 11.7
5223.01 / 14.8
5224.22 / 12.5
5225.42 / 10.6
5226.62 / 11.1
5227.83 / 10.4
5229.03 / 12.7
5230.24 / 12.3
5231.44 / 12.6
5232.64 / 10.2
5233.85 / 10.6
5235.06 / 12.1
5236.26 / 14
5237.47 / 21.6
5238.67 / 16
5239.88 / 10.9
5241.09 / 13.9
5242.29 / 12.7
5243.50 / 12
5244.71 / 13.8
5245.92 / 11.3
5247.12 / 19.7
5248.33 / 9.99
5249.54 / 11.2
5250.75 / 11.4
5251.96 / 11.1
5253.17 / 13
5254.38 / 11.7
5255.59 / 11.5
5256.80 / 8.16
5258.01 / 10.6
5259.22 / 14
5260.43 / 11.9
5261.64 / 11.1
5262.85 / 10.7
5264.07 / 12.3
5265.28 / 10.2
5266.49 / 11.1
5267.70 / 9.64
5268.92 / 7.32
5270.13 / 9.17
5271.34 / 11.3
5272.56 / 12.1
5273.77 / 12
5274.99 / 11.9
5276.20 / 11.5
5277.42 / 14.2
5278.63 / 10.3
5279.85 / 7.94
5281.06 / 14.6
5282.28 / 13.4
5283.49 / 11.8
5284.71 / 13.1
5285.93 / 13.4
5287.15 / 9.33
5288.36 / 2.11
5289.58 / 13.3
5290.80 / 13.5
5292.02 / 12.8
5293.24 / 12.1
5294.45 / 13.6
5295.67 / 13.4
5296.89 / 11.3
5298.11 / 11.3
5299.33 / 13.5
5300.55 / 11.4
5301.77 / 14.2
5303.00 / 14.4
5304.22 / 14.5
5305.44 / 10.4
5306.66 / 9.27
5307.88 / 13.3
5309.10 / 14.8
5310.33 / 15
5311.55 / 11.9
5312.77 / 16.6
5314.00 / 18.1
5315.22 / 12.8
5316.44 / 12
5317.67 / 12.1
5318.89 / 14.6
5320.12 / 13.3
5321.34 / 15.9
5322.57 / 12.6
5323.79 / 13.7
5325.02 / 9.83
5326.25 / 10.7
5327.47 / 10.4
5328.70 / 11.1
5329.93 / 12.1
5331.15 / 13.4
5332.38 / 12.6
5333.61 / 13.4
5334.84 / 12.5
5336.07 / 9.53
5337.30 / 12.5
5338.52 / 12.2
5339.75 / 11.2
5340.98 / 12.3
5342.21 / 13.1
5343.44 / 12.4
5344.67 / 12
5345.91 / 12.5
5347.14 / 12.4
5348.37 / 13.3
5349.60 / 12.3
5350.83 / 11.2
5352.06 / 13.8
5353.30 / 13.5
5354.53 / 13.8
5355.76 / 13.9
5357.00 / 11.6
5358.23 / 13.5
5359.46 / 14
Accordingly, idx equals 1.62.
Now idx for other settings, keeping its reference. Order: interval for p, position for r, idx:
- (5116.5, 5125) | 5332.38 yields 0.95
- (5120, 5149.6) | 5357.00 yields 0.89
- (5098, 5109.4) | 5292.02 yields 0.86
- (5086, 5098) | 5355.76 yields 1.41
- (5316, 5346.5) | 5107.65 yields 1.64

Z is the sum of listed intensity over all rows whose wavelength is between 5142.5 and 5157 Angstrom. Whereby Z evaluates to 134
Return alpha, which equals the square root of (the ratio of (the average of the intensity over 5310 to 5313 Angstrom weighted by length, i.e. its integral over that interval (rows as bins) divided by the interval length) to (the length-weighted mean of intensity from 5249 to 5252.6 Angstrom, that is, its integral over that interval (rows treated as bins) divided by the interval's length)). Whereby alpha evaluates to 1.12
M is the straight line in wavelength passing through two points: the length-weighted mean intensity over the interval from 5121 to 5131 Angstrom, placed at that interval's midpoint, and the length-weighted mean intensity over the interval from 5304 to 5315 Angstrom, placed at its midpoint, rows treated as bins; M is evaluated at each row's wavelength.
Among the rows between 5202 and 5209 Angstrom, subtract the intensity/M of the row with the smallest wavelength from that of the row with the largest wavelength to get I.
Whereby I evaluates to -0.21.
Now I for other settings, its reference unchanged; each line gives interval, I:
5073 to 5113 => -0.12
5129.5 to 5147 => -0.04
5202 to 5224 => 0.23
